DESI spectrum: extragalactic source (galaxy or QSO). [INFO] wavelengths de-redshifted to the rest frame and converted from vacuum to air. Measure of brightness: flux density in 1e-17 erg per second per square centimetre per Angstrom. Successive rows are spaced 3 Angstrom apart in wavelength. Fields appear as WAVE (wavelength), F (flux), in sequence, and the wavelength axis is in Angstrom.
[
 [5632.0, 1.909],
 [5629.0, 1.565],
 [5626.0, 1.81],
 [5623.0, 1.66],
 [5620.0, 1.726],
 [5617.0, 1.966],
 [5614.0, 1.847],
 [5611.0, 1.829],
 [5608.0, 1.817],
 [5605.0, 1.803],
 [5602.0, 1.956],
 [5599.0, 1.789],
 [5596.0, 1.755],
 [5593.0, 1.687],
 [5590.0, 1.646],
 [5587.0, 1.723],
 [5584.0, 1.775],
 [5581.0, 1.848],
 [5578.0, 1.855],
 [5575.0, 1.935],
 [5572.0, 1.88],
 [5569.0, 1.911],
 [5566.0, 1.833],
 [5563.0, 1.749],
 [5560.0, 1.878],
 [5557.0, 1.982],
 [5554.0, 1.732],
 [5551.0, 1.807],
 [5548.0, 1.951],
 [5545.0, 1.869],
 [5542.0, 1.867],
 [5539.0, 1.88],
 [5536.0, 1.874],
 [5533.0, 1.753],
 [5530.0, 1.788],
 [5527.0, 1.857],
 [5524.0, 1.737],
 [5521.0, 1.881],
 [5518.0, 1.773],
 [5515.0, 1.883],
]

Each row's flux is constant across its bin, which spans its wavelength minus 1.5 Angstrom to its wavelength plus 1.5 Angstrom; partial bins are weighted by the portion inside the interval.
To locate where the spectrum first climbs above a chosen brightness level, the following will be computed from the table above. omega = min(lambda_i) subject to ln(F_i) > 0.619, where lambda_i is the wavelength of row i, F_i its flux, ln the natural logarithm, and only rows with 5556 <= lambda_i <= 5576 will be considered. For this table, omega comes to 5557.0 Angstrom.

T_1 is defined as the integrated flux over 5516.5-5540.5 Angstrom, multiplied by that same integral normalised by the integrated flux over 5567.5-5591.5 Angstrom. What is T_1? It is 43.5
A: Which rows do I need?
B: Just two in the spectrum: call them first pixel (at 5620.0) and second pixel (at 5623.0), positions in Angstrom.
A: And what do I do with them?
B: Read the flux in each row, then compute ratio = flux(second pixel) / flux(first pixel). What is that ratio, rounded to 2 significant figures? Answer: 0.96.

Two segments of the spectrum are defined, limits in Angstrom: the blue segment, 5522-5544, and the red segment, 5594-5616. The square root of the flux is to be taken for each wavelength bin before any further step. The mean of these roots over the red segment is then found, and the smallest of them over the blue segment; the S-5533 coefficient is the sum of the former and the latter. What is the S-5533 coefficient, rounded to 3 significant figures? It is 2.67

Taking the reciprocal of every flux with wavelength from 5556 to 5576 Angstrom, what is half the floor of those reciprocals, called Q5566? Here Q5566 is 0.252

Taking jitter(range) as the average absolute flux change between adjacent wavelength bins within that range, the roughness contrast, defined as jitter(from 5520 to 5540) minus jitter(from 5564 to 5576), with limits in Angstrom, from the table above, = 0.03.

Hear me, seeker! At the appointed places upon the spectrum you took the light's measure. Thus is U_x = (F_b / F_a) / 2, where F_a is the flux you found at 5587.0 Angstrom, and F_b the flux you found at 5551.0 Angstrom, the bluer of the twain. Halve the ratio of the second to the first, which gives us 0.524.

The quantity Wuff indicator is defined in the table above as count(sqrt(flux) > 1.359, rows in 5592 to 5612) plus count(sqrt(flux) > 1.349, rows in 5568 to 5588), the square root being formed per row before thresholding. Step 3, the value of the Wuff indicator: 6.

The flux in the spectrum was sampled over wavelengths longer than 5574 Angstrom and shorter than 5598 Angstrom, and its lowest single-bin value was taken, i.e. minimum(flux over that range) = 1.646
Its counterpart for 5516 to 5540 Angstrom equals 1.737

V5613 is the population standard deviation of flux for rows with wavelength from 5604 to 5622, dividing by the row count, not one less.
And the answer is 0.071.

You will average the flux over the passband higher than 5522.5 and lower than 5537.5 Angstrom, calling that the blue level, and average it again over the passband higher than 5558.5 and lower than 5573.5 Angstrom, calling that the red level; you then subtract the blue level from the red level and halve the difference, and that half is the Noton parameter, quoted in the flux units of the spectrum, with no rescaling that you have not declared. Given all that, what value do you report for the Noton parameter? 0.02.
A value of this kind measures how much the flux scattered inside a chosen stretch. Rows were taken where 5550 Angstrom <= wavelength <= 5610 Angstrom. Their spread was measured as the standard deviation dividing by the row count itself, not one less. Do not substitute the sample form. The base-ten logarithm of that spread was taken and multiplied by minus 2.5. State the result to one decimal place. 2.6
